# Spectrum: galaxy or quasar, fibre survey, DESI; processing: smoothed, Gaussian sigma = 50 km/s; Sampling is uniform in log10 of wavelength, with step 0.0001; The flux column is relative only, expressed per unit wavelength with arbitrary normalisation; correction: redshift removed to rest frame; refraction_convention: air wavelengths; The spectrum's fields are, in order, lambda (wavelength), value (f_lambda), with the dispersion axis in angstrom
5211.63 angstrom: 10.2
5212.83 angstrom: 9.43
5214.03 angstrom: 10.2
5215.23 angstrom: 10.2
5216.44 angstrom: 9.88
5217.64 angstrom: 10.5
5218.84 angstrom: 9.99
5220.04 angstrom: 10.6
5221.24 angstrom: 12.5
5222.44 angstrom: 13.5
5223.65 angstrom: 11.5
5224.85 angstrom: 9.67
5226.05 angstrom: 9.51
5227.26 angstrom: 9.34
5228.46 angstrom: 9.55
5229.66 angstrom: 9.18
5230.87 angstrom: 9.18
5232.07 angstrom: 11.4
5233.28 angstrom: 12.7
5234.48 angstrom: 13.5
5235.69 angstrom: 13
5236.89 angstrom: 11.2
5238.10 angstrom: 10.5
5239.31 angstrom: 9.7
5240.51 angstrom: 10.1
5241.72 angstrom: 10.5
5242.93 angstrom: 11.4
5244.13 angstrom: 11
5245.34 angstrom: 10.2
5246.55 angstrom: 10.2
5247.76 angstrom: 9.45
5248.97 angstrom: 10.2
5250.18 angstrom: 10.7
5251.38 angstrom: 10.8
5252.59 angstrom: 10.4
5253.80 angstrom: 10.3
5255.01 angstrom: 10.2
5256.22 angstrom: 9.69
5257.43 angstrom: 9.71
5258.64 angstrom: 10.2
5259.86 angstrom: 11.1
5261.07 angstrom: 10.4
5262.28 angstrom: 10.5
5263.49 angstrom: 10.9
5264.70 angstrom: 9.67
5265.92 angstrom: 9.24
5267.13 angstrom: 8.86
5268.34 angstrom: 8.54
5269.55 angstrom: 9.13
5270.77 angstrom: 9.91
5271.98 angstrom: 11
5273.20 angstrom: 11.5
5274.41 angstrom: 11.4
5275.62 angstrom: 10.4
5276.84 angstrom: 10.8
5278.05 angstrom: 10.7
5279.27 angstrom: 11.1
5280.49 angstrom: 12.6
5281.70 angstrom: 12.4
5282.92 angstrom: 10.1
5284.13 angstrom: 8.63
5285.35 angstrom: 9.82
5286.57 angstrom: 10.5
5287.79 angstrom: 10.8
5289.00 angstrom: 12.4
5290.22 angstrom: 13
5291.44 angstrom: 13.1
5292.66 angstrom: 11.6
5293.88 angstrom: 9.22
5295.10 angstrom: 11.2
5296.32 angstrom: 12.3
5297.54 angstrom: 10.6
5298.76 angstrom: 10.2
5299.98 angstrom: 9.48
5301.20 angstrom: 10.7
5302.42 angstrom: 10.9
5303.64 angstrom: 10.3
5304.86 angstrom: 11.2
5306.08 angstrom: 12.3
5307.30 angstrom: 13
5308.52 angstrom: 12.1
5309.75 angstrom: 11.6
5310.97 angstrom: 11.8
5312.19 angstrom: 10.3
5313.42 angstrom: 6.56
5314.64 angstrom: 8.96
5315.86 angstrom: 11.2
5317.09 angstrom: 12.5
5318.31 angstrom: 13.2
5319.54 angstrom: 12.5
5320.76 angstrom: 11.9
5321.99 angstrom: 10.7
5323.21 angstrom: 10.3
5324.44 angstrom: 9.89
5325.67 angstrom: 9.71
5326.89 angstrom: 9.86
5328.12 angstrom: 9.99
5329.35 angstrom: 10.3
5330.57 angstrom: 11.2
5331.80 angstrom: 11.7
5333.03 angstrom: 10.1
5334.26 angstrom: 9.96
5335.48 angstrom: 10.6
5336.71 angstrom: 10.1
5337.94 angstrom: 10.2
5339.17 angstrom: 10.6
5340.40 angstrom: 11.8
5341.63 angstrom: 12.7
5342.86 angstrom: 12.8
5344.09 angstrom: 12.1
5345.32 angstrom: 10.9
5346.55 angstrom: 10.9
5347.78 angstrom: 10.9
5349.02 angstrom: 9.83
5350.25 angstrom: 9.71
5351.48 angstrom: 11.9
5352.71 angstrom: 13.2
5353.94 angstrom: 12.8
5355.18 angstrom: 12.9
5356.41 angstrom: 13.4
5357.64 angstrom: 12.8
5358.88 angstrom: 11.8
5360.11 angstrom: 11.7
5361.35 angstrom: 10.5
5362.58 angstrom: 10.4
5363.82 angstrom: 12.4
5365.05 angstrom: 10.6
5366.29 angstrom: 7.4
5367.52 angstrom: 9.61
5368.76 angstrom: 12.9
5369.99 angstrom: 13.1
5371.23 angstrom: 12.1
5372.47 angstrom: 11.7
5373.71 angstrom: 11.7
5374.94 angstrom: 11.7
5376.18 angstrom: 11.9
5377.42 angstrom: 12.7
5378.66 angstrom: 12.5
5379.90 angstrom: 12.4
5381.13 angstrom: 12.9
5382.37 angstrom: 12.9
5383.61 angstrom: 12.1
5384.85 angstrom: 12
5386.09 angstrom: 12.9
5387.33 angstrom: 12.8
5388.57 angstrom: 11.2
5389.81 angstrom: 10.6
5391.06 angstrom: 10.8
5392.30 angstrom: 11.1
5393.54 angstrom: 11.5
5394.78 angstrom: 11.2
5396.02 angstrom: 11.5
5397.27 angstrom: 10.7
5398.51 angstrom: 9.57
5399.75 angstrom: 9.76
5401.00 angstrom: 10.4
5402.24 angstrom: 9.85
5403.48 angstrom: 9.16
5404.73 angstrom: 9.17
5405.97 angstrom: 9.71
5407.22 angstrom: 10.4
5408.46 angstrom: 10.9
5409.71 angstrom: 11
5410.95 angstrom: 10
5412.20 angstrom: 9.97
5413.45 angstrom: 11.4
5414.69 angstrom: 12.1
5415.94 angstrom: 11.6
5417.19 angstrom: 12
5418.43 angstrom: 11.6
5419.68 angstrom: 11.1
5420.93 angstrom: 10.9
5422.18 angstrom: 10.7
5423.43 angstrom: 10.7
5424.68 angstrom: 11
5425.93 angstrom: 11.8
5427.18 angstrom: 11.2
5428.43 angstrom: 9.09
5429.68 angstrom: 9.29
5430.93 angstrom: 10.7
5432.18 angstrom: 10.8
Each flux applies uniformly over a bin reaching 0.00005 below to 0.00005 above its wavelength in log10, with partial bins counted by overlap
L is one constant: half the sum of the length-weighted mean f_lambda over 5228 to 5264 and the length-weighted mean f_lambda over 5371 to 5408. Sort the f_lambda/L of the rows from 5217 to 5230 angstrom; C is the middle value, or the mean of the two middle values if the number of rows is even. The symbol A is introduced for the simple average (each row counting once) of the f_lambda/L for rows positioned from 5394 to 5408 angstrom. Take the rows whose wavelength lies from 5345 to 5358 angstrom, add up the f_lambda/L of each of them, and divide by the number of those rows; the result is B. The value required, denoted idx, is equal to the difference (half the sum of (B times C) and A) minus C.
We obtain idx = 0.040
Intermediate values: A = 0.93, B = 1.07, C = 0.913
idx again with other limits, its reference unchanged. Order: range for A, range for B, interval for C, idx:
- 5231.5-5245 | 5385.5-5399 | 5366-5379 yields -0.009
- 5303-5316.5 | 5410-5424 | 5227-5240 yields 0.023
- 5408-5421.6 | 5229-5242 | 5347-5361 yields -0.032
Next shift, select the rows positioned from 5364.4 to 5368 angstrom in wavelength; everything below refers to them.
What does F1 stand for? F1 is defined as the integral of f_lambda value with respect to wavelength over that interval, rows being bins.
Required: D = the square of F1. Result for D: 1106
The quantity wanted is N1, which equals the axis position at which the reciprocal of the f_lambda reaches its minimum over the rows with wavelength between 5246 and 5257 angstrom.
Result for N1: 5251.38 angstrom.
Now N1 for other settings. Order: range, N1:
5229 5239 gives 5234.48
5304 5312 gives 5307.30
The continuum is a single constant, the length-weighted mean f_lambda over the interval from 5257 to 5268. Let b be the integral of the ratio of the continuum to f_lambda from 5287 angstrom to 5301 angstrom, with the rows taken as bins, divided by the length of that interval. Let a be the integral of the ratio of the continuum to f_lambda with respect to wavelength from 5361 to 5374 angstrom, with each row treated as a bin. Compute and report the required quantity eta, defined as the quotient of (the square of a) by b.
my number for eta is 160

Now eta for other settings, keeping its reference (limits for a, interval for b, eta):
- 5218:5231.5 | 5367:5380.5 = 209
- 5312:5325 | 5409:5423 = 175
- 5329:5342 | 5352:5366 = 173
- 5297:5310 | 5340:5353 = 158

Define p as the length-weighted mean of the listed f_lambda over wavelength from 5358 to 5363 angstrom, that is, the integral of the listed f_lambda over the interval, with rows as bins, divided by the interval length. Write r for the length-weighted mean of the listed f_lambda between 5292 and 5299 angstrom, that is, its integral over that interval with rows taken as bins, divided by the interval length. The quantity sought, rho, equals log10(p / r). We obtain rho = 0.012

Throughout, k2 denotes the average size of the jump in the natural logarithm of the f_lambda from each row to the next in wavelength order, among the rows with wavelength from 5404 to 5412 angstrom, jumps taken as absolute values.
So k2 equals 0.055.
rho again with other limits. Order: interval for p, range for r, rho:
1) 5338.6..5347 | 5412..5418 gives 0.007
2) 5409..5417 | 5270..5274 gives 0.012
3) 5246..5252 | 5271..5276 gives -0.031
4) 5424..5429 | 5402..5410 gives 0.033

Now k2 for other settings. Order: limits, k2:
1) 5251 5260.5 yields 0.035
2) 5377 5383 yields 0.016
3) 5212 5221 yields 0.047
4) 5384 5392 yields 0.057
